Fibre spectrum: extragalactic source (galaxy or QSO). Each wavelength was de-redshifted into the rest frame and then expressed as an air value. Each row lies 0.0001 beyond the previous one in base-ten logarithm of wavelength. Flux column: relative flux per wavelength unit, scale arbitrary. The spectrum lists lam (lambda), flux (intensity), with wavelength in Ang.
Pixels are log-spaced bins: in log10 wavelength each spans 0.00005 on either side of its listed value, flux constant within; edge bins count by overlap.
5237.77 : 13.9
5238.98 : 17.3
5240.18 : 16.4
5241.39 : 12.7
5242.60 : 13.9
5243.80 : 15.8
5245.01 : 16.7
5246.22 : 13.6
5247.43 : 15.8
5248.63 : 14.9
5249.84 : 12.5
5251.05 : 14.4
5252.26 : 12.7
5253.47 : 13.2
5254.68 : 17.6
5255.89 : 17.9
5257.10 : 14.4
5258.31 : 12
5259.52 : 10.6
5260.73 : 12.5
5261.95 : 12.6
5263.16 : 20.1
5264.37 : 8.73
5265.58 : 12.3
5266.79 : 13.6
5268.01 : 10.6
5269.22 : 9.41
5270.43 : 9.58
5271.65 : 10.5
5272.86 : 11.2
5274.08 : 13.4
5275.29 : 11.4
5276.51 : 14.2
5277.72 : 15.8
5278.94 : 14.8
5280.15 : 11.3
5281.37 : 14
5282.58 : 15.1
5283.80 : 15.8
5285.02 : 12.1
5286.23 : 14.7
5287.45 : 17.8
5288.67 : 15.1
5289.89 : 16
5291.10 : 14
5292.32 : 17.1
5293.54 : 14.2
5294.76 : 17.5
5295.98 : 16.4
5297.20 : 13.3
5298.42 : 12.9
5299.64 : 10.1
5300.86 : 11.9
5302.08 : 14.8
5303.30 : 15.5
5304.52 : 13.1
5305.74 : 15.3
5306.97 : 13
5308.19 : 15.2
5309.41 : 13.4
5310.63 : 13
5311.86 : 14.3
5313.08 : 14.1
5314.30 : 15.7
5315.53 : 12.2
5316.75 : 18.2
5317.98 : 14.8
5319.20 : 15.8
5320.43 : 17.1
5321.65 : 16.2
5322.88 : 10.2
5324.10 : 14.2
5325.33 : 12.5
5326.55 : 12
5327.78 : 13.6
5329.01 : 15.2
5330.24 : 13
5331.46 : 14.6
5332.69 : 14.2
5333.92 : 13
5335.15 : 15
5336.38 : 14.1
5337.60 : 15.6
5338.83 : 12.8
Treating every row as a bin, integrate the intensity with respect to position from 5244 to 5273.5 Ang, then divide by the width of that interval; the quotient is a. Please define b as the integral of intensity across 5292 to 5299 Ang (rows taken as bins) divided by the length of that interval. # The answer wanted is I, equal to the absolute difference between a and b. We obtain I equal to 1.9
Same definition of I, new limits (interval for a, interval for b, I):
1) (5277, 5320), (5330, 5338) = 0.3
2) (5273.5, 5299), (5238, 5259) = 0.2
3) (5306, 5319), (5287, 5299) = 0.9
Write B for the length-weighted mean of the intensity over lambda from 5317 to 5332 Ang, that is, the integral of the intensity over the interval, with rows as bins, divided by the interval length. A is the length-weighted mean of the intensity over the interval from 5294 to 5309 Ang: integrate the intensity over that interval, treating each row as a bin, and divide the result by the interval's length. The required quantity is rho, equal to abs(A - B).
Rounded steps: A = 14.1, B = 14.2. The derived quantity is 0.1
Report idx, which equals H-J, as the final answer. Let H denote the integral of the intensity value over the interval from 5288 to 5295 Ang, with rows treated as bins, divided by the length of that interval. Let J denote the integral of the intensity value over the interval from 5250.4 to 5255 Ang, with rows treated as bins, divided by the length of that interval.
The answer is 1.3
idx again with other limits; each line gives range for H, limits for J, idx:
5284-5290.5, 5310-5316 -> 1.3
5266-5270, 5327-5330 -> -2.9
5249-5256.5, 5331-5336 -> 0.6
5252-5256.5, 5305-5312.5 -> 1.5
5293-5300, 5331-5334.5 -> 0.3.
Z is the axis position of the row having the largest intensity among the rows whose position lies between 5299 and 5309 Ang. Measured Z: 5303.30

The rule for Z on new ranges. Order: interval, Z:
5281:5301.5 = 5287.45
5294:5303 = 5294.76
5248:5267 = 5263.16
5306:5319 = 5316.75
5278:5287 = 5283.80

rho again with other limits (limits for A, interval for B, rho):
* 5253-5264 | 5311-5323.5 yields 0.4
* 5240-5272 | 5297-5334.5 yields 0.5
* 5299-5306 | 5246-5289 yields 0.1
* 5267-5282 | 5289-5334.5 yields 2.0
